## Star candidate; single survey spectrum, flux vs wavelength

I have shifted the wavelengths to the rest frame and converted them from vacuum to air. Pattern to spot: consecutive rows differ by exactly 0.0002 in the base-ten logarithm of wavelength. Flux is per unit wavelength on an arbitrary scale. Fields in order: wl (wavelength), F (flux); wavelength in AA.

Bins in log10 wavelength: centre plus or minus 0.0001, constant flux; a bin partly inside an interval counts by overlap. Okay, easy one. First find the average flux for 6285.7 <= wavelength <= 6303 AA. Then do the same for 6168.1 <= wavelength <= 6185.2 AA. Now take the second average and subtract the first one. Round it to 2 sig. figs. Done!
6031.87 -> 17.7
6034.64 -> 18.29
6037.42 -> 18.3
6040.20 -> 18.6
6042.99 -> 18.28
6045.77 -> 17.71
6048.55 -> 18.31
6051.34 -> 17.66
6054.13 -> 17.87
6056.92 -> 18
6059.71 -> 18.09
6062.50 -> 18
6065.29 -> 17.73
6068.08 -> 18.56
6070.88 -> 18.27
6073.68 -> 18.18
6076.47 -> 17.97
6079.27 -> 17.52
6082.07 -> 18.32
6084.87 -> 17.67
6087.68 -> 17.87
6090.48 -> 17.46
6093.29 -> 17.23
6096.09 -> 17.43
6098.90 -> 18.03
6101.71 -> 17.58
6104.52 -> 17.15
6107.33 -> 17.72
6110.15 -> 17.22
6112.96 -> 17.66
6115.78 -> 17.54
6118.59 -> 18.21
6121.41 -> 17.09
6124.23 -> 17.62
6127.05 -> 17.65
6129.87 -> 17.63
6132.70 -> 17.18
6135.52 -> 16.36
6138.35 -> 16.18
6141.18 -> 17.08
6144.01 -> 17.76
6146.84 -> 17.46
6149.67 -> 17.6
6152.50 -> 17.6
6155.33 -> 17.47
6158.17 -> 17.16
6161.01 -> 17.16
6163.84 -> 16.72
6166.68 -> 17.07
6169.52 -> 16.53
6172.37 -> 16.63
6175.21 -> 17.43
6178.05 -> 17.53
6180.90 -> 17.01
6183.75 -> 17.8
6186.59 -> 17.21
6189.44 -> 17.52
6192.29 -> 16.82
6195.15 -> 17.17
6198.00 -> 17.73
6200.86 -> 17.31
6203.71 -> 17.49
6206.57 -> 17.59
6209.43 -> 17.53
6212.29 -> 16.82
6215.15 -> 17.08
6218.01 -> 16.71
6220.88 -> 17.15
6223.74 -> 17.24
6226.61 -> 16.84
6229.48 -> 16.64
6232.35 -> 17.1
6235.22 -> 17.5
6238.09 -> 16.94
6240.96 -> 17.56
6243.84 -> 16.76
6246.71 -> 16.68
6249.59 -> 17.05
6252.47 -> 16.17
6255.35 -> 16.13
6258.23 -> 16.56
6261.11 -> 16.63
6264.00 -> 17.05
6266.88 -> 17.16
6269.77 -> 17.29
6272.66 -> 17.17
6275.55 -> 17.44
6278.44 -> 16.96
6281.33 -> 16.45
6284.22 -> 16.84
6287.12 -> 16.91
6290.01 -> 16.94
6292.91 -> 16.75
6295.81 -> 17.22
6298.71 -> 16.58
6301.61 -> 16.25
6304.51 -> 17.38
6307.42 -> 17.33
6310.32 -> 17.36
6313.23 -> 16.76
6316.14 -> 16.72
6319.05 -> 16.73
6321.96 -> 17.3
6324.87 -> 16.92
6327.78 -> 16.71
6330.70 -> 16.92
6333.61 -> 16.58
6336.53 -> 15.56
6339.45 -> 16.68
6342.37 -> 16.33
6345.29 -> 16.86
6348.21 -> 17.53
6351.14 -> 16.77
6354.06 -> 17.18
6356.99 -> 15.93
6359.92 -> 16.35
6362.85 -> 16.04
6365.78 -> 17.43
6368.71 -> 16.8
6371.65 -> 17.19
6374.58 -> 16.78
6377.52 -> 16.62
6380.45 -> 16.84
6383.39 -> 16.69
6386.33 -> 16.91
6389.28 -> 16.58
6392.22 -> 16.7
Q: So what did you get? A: 0.38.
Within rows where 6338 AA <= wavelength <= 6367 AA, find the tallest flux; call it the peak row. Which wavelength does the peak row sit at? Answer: 6348.21 AA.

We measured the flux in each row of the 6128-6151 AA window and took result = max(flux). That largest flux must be 17.76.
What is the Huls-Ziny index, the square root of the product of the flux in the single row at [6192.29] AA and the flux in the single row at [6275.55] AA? 17.1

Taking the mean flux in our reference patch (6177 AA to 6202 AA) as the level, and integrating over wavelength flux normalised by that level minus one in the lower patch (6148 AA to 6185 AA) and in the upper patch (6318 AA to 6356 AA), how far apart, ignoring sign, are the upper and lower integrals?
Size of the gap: 1.0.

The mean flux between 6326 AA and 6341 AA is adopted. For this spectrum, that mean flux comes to 16.5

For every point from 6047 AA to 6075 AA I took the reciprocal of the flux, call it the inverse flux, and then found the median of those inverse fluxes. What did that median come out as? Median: 0.0554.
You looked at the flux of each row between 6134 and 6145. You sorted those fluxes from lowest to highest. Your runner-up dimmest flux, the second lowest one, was 16.36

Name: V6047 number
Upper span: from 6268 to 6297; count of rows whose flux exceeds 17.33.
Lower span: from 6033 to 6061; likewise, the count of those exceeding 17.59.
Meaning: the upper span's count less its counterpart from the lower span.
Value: -9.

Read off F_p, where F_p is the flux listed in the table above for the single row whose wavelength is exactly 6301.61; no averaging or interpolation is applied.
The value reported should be 16.25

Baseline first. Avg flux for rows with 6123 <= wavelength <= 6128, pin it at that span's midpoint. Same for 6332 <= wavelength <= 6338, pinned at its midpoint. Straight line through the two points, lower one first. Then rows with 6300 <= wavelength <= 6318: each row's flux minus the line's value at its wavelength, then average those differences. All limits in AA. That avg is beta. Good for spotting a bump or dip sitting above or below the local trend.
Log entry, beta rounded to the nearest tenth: 0.7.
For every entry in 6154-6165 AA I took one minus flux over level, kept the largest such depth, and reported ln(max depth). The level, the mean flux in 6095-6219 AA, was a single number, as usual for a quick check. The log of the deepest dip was -3.39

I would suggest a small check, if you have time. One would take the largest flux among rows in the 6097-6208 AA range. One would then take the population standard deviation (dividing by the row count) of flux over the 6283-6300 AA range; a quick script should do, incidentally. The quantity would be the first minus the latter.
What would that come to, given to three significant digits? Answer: 18.0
